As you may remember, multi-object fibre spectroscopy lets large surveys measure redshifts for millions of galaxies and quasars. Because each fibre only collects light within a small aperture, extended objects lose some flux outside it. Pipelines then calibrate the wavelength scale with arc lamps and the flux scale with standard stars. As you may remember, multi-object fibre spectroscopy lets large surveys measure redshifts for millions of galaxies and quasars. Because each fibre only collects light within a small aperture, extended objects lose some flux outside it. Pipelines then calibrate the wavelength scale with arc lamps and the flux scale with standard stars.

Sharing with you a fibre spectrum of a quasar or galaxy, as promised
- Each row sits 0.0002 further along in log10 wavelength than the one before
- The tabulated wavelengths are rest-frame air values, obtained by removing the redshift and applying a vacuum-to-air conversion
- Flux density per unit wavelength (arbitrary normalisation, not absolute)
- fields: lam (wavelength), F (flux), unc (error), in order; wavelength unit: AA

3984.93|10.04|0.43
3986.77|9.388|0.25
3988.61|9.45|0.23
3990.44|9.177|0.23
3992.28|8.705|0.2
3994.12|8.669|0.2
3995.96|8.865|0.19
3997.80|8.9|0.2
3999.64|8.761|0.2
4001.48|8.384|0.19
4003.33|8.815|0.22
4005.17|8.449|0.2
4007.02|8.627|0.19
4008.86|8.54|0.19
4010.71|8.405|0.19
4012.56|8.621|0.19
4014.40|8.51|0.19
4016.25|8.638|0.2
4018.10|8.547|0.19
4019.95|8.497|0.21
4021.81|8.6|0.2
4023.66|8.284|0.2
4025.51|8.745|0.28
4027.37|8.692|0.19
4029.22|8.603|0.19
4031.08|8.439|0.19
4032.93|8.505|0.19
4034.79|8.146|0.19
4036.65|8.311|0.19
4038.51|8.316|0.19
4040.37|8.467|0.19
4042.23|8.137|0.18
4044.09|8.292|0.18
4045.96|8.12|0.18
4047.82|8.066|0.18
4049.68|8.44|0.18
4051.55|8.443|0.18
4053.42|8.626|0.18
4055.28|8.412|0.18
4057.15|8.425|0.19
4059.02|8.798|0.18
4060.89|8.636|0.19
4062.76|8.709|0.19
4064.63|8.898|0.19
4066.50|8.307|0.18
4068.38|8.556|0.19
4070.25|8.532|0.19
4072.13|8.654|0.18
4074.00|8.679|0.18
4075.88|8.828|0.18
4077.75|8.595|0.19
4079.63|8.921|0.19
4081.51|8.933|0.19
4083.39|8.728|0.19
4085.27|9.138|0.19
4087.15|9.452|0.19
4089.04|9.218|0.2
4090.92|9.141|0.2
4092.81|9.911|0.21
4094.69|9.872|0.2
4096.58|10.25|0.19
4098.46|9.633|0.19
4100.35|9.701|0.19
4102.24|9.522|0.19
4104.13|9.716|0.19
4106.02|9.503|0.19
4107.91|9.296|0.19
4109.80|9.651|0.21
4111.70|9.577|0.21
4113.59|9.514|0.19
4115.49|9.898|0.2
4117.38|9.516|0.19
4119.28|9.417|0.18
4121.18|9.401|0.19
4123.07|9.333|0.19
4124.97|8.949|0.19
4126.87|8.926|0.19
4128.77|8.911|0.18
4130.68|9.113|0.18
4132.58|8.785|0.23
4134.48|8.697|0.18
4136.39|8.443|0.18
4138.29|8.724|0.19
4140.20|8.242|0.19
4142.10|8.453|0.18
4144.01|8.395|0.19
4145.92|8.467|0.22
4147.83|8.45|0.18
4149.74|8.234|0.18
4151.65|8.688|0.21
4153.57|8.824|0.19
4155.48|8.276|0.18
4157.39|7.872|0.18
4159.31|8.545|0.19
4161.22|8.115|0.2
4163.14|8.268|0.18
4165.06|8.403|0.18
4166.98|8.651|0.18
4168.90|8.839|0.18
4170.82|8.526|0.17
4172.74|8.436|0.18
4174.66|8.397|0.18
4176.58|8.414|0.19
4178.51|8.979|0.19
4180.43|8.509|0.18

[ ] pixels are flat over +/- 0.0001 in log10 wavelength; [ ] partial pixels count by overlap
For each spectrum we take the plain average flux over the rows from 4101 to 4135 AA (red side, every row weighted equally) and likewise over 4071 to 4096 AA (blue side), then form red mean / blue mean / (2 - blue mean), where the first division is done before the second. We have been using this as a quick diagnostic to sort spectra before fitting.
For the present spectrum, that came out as -0.145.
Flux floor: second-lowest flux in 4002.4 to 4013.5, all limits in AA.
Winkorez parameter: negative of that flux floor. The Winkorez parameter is -8.45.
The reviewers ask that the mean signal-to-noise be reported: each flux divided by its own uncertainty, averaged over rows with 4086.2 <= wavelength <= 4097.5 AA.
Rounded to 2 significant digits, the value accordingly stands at 49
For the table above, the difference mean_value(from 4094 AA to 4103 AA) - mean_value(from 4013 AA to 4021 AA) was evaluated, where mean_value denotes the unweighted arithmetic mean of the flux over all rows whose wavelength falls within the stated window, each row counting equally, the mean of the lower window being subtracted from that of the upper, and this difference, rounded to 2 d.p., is 1.25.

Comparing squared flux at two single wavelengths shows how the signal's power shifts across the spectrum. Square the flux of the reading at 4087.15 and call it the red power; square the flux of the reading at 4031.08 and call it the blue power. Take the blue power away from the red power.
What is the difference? 18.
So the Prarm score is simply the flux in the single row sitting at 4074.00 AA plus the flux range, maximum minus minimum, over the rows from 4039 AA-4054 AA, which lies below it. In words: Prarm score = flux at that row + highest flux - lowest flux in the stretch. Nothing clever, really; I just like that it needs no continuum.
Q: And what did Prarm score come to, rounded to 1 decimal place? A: 9.2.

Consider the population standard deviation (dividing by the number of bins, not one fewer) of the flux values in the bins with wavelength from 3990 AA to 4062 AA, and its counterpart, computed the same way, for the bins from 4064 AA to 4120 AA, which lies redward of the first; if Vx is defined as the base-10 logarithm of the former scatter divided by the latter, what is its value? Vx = -0.33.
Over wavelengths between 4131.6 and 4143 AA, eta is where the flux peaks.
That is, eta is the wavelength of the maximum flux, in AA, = 4132.58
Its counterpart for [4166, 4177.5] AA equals 4168.90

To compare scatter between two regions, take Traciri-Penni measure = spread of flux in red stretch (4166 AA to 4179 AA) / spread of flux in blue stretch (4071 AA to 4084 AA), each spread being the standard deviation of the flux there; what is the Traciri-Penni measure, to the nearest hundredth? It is 1.71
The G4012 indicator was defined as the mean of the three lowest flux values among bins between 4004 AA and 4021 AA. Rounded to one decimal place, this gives 8.5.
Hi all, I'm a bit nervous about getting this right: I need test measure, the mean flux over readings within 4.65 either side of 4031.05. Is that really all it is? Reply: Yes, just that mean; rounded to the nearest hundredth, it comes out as 8.48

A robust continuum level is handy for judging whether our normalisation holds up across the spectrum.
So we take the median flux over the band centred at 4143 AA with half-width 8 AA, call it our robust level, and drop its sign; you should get 8.45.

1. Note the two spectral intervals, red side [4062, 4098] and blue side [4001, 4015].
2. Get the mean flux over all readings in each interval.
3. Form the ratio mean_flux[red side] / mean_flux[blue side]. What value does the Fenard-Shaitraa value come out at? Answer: 1.06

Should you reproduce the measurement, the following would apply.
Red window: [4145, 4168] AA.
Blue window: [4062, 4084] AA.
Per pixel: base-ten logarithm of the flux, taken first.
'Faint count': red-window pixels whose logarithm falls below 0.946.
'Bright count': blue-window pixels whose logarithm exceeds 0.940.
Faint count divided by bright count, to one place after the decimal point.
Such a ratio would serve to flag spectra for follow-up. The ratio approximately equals 2.4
